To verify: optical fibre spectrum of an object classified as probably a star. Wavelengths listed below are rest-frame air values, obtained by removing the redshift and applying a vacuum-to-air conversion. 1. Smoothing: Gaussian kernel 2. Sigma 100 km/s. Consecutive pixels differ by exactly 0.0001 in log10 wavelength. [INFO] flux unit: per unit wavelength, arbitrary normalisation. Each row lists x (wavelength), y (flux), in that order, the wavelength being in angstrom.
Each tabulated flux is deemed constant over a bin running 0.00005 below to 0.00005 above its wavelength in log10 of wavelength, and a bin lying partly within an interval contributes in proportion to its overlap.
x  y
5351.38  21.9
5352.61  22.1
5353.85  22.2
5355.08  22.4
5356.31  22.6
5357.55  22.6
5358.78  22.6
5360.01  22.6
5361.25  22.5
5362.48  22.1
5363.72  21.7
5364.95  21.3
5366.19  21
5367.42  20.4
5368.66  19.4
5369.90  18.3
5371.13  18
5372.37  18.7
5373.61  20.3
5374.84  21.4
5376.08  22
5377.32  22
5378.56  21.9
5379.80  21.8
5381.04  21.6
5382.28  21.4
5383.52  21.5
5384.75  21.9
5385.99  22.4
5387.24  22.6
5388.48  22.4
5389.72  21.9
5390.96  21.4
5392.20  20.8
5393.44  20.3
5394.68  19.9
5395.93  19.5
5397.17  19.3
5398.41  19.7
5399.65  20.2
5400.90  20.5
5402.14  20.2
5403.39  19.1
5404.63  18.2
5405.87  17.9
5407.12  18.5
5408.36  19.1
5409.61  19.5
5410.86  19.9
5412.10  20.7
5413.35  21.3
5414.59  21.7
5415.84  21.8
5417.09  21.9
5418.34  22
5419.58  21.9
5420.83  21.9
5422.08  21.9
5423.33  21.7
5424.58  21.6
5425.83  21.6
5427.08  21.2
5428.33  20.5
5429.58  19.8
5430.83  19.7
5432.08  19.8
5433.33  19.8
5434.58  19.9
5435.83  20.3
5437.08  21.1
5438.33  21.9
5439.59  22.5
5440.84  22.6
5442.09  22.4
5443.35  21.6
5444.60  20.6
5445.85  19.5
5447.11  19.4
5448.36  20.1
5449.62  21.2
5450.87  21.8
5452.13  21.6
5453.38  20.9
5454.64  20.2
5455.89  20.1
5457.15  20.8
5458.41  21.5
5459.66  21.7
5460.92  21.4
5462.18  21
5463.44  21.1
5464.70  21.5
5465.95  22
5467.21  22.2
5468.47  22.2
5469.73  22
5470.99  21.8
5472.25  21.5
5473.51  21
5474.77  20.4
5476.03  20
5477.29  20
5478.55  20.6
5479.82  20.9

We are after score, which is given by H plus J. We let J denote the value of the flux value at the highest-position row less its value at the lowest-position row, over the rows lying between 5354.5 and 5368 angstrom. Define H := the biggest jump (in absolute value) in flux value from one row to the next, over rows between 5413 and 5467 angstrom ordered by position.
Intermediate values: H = 1.1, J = -2.0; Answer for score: -1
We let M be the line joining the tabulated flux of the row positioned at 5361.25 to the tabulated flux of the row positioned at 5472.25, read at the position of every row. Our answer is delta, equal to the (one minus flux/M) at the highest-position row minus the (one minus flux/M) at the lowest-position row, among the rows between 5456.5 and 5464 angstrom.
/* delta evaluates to -0.016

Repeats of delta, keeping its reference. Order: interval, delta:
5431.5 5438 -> -0.061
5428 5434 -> 0.030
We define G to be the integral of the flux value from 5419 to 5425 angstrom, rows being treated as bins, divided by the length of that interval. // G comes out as 21.8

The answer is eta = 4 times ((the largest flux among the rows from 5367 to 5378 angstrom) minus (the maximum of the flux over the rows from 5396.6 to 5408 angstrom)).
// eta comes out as 6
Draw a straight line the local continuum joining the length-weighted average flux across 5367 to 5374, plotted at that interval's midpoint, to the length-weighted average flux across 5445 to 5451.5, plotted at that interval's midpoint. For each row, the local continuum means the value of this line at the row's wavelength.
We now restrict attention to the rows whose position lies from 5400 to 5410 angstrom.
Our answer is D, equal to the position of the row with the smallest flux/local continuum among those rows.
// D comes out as 5405.87 angstrom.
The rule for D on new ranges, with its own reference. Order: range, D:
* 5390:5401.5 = 5397.17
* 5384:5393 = 5392.20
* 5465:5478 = 5477.29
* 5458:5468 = 5462.18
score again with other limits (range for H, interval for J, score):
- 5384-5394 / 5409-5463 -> 2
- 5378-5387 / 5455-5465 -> 2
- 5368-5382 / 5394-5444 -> 3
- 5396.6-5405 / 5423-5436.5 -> 0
